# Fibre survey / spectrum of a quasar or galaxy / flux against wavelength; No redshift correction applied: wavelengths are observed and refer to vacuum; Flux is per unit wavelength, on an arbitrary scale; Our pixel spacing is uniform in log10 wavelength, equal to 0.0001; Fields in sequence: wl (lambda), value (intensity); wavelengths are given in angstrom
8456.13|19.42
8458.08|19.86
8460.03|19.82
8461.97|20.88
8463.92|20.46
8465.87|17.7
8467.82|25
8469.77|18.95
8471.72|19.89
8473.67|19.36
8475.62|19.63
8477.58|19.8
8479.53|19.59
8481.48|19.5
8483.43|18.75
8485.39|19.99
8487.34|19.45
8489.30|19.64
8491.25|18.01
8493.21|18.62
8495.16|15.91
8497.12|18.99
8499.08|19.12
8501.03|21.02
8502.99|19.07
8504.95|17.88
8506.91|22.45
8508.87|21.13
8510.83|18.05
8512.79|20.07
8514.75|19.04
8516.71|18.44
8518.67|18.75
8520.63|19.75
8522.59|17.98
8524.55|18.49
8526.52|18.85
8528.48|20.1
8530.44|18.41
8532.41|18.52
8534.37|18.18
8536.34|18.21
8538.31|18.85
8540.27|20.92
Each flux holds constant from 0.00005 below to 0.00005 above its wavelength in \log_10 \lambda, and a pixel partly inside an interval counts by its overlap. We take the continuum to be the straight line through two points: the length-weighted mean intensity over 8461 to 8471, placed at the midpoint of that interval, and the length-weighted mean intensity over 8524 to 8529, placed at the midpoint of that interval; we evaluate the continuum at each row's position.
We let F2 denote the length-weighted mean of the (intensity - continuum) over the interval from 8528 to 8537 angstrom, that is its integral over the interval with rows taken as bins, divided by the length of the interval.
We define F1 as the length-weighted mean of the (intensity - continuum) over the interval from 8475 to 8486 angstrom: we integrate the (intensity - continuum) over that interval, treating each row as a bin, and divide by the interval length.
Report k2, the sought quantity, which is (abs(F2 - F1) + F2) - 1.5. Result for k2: -1.5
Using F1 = -0.70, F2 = -0.33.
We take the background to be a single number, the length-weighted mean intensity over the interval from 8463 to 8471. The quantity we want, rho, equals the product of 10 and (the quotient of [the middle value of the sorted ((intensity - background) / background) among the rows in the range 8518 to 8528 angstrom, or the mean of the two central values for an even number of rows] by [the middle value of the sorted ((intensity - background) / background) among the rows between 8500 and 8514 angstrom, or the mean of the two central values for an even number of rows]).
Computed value 40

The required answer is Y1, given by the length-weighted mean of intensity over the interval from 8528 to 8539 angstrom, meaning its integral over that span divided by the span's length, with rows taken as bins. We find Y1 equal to 18.6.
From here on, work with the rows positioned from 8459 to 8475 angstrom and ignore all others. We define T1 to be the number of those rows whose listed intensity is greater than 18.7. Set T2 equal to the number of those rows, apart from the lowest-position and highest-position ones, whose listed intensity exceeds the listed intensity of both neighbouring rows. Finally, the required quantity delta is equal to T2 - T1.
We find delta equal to -4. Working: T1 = 7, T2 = 3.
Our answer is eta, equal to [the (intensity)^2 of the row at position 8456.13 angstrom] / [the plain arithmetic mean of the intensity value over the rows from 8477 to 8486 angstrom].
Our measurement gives 19.3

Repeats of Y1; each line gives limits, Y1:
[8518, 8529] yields 19.0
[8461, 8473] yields 20.5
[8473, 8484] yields 19.5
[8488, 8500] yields 18.4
